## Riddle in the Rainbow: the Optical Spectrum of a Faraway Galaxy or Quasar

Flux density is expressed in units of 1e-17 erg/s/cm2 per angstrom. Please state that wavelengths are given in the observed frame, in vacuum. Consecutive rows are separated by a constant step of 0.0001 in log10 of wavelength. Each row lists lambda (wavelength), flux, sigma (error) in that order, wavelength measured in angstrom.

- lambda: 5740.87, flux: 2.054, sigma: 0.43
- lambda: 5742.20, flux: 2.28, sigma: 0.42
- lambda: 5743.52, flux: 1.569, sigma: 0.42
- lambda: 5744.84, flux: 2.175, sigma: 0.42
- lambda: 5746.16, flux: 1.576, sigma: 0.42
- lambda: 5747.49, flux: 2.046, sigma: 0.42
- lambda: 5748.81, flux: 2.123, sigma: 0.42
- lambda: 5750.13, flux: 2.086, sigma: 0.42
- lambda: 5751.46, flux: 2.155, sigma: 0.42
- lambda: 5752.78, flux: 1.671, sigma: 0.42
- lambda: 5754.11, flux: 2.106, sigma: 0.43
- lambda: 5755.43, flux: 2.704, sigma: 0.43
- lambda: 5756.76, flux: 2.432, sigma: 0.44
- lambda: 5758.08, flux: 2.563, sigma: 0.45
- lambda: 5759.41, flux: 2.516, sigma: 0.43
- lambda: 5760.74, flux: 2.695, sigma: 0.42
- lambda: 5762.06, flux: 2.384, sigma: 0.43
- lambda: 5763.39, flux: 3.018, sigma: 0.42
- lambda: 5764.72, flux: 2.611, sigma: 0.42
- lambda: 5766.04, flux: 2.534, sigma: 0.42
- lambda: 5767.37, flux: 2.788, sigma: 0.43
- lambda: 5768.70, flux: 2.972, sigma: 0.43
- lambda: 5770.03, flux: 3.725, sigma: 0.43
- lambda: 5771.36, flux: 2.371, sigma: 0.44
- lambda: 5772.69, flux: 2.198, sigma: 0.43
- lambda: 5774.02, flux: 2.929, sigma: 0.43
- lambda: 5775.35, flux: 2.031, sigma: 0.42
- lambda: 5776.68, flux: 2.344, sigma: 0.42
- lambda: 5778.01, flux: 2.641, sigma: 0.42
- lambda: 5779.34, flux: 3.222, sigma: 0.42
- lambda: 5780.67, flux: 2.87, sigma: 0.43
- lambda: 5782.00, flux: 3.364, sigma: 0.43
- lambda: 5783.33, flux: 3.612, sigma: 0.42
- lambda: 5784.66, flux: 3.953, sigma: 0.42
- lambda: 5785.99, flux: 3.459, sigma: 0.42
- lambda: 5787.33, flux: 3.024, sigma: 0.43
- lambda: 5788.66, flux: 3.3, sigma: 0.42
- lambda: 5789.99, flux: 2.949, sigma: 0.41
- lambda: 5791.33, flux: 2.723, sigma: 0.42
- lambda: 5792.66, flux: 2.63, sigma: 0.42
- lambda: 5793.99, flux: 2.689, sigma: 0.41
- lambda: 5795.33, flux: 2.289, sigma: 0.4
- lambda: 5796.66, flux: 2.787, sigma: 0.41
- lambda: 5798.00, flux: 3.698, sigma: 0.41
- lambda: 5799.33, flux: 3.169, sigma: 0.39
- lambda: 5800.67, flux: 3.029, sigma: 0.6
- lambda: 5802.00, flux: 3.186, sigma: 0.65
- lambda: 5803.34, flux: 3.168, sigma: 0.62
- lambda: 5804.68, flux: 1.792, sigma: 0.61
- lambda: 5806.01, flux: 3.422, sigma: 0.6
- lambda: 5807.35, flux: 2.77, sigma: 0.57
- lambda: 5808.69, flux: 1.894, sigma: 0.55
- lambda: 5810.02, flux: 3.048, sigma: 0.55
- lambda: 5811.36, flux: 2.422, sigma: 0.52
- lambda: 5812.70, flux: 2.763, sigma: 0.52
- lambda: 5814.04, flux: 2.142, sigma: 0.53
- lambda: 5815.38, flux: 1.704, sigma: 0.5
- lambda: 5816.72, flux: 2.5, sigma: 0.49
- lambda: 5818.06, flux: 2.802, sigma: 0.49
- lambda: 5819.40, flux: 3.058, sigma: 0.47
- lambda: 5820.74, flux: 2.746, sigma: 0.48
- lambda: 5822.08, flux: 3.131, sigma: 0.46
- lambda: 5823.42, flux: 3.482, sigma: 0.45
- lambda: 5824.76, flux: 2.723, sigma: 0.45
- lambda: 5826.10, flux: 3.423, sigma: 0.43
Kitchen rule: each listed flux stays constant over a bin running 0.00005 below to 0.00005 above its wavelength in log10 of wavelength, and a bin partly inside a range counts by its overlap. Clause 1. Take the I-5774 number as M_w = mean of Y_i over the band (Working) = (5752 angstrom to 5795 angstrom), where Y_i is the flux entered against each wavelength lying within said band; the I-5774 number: 2.78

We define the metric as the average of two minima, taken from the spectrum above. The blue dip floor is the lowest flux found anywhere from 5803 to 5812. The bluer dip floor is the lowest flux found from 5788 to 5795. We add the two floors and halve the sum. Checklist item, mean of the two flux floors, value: 2.2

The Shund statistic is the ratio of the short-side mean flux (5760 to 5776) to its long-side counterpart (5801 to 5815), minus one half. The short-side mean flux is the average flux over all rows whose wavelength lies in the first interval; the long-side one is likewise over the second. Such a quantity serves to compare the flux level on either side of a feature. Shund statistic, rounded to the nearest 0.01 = 0.51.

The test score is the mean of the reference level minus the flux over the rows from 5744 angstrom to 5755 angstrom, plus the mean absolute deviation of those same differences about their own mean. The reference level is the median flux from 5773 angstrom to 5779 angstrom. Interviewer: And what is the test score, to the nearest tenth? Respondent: 0.7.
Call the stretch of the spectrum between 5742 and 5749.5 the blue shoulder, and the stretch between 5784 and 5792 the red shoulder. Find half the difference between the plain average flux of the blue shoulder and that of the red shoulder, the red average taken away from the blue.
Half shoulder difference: -0.64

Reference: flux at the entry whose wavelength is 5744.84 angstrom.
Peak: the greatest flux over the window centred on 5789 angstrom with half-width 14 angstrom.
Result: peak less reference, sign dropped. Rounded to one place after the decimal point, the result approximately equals 1.8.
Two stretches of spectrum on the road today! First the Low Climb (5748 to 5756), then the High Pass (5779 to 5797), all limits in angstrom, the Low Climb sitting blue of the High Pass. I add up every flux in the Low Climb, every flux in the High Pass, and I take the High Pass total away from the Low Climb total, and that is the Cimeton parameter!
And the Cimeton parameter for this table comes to -30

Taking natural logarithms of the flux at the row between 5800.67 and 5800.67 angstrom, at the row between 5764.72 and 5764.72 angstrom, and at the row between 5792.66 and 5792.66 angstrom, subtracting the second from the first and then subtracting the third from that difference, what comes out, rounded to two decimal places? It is -0.82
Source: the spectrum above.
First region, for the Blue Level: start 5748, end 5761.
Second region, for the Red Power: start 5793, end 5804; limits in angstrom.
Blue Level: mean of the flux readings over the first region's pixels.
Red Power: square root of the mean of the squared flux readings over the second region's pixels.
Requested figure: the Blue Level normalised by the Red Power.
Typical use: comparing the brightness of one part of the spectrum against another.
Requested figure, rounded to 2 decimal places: 0.76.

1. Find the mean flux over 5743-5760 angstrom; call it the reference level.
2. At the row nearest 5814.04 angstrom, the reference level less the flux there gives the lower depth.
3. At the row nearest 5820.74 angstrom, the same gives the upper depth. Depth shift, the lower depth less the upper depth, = 0.60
